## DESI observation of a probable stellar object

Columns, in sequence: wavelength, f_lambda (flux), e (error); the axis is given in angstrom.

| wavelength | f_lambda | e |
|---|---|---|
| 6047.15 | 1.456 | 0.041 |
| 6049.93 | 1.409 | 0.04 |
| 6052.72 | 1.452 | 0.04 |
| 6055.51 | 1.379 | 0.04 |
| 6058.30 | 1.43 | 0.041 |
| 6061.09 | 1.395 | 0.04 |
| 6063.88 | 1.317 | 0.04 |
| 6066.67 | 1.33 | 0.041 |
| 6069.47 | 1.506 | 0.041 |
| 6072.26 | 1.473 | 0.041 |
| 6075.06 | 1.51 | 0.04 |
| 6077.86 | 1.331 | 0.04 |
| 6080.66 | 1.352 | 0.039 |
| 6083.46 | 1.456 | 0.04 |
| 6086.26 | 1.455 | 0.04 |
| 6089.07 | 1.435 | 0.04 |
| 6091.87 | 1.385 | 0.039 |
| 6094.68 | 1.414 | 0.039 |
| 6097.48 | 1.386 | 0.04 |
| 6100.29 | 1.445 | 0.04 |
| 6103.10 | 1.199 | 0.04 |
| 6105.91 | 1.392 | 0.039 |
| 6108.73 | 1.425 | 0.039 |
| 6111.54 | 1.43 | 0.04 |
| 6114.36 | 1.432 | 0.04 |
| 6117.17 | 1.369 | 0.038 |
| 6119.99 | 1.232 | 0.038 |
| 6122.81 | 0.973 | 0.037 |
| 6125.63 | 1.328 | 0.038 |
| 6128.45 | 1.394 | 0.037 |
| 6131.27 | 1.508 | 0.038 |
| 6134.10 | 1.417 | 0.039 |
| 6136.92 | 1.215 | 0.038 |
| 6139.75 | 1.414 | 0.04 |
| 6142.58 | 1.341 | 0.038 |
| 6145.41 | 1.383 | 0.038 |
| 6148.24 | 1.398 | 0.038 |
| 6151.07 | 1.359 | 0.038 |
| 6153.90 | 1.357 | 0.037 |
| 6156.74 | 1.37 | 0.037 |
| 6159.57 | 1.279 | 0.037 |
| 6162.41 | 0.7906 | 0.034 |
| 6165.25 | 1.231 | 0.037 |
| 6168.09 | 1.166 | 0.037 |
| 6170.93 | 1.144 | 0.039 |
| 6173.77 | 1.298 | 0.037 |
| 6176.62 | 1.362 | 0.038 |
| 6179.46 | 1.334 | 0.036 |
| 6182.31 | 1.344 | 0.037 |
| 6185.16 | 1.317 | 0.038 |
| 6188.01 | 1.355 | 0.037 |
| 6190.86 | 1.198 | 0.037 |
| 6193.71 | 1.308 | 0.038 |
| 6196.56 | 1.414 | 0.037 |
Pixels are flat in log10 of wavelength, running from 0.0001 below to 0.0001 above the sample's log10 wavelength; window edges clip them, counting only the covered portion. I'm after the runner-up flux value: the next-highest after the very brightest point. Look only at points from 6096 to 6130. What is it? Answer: 1.432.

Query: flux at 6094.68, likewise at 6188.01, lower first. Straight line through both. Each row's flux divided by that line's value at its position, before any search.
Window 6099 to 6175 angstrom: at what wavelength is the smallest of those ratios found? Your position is 6162.41 angstrom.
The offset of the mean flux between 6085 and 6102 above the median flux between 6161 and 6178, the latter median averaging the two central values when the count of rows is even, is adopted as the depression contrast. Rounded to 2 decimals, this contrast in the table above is 0.22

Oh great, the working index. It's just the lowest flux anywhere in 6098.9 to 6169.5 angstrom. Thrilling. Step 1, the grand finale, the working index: 0.7906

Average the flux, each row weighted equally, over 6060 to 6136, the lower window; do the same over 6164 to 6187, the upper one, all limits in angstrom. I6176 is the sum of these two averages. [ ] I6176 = 2.66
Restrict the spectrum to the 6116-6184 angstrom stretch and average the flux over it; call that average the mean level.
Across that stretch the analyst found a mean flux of 1.29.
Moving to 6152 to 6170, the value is 1.20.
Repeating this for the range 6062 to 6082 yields 1.40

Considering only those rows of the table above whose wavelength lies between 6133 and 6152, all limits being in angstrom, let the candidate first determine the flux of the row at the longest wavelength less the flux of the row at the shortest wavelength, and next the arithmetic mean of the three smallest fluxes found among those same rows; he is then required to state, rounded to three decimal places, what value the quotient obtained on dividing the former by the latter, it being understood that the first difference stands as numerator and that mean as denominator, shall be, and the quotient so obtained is -0.044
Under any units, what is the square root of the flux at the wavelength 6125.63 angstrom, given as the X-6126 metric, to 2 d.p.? 1.15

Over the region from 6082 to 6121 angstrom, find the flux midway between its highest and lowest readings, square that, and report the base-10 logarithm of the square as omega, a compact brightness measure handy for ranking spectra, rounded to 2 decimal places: 0.25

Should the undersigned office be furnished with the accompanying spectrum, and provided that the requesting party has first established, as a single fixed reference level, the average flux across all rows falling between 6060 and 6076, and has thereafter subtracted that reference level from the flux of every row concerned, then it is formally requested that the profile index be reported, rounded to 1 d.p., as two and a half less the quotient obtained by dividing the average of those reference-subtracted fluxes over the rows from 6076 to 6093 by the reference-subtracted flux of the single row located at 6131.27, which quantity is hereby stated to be 2.7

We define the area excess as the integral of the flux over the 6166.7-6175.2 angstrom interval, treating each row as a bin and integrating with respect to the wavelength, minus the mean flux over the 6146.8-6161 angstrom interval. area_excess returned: 8.9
